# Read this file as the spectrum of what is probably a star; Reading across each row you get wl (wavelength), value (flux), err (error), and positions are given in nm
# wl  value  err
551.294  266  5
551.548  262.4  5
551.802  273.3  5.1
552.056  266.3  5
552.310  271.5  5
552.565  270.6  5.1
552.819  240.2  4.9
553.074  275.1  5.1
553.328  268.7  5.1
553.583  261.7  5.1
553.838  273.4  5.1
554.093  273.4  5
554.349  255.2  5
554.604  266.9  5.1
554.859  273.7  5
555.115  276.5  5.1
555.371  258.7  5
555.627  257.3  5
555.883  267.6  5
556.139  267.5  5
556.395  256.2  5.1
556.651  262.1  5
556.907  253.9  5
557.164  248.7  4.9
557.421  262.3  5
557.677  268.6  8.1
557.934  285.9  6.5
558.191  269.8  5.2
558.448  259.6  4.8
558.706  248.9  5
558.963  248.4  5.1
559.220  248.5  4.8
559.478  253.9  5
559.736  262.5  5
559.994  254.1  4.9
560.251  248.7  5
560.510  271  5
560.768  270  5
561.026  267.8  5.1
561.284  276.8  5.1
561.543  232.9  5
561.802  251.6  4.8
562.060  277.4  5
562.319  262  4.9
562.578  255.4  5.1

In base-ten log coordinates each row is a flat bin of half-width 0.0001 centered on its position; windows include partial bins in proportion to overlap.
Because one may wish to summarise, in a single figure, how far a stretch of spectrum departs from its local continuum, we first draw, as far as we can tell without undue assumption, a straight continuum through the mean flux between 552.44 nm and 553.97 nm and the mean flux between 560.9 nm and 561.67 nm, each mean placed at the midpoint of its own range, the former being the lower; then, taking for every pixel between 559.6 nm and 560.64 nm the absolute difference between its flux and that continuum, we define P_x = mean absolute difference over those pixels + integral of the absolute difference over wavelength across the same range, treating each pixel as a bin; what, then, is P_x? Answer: 15.6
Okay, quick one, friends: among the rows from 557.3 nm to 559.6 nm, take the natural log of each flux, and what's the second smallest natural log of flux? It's 5.52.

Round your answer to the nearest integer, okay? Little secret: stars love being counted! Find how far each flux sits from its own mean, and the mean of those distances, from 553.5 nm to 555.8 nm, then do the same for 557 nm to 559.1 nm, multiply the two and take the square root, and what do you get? 9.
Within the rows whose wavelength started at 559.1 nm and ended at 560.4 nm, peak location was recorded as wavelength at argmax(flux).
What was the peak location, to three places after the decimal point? 559.736 nm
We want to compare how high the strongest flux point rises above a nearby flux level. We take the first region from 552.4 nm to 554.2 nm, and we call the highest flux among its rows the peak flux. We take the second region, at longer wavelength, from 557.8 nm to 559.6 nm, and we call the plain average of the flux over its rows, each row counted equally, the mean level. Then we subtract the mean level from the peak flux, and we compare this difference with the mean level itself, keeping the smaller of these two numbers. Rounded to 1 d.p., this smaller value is 15.8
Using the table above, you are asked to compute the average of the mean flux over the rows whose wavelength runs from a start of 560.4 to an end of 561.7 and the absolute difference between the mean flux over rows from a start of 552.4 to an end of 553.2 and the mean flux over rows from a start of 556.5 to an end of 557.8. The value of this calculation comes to 133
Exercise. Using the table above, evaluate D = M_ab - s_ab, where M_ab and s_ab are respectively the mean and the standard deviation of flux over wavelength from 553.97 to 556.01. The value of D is 258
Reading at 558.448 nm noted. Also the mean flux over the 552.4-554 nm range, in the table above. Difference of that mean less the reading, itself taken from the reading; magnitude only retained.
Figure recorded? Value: 254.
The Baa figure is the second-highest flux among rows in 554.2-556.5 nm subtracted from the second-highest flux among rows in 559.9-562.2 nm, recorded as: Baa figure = 3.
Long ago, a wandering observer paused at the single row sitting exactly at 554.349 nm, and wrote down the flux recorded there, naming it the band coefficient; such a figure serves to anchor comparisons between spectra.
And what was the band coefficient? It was 255.2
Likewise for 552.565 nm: 270.6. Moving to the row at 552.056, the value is 266.3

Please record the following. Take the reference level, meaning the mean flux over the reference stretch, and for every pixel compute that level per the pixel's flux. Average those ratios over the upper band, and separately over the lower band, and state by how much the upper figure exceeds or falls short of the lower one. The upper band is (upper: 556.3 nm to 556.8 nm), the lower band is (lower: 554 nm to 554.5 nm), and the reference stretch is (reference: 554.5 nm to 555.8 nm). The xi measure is 0.02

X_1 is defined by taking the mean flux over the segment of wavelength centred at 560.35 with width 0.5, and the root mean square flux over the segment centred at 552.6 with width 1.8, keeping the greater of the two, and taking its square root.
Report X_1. 16.3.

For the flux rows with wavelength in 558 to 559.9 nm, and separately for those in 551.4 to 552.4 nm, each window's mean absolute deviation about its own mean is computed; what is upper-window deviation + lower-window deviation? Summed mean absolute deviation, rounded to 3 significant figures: 10.9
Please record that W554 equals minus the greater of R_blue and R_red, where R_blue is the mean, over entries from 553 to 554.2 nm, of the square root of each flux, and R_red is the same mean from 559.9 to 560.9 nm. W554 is -16.4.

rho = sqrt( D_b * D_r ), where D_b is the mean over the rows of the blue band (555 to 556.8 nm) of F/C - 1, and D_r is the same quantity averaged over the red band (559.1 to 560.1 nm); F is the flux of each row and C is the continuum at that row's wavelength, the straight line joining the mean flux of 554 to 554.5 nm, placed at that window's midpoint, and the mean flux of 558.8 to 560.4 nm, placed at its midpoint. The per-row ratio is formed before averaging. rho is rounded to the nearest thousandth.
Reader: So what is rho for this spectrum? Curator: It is 0.010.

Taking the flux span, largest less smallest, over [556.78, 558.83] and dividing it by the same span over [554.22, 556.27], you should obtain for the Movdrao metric 1.75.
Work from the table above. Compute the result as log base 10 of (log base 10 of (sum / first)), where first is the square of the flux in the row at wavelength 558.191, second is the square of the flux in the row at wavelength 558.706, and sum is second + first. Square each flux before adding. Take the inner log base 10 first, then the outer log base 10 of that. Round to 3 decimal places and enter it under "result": -0.573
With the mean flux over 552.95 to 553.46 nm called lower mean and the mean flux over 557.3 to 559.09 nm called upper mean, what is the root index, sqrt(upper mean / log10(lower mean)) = 10.4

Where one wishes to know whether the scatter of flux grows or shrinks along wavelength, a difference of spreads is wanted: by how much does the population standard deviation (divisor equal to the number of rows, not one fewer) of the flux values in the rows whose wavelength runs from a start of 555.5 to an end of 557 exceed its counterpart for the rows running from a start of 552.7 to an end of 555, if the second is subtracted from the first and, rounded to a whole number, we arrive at -5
